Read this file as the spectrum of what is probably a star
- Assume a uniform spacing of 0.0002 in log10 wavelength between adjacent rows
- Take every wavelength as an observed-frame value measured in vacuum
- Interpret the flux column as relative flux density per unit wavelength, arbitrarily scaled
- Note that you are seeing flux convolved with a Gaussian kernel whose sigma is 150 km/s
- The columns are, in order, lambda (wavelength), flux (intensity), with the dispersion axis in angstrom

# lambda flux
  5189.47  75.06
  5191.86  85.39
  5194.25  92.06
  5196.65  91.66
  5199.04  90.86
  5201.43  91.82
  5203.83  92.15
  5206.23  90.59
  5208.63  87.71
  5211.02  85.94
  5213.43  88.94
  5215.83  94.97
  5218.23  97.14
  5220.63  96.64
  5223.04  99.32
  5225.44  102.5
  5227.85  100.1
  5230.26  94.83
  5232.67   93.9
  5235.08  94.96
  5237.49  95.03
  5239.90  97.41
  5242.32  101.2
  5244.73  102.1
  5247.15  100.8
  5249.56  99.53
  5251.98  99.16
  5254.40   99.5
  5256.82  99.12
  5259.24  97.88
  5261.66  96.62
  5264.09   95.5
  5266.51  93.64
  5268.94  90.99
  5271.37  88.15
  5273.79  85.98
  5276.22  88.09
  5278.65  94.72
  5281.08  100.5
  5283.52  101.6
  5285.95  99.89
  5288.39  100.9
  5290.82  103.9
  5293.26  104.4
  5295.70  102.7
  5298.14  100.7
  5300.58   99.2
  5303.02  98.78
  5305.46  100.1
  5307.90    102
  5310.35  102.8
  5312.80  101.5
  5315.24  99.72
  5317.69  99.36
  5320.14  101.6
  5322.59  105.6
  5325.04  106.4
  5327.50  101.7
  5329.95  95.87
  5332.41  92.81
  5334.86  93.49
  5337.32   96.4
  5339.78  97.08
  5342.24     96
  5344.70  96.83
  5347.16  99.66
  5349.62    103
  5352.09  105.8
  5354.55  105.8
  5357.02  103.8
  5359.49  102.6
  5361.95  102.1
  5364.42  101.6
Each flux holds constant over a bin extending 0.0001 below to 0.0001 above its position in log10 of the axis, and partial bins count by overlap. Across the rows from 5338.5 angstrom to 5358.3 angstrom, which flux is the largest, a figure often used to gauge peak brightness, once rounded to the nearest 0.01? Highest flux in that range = 105.80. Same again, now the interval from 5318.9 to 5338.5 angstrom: 106.40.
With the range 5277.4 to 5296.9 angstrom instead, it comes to 104.40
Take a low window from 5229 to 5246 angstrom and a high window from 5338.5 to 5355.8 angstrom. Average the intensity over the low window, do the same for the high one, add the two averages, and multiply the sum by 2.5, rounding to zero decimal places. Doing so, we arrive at 494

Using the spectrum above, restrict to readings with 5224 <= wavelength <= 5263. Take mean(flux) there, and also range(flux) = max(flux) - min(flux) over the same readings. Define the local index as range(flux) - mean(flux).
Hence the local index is -90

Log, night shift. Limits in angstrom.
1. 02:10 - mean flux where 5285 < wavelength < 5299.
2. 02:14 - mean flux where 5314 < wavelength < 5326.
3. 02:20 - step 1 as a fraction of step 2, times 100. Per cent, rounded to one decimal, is 99.6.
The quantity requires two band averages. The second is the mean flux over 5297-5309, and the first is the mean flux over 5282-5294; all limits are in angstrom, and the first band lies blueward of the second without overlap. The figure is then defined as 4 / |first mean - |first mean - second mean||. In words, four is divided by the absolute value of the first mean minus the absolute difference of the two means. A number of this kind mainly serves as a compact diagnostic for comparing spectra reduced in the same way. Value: 0.0399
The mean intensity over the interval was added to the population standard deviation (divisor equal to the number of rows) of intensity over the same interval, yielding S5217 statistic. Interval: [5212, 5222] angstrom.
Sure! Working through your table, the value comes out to 98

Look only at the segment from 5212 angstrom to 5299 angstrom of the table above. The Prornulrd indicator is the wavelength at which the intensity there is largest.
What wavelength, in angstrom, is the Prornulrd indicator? 5293.26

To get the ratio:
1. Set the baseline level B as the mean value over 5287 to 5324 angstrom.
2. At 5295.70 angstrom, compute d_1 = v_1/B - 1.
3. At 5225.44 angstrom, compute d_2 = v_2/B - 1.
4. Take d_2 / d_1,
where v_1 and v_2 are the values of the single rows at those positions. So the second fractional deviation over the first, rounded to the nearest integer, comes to 1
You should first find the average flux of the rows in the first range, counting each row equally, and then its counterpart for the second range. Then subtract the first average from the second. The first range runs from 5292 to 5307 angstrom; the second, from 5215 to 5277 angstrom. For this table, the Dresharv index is -4.6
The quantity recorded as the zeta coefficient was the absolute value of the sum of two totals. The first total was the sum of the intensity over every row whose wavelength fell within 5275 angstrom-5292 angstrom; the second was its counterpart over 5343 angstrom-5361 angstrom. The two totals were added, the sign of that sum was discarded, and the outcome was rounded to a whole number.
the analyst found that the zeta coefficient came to 1407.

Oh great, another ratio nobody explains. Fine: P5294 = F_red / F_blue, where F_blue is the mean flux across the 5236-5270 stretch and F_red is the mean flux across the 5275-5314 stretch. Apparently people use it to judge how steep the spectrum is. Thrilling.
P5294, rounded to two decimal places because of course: 1.02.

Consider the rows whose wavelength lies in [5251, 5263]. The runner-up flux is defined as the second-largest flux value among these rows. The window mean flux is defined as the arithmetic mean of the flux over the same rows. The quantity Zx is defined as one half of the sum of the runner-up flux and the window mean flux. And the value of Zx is 99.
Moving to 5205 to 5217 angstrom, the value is 90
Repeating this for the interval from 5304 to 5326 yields 104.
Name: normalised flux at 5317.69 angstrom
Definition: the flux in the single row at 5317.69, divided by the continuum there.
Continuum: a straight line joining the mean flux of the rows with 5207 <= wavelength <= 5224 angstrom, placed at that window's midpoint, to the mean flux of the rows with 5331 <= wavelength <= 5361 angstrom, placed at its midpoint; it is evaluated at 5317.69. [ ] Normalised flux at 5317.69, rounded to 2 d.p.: 1.01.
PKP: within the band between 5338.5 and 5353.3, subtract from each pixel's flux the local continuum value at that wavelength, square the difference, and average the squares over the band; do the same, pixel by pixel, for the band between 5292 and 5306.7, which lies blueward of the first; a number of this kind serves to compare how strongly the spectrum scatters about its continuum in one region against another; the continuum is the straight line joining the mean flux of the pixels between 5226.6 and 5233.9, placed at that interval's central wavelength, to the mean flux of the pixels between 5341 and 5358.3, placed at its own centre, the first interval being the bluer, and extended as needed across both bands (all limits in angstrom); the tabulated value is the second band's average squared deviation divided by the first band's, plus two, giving 2.5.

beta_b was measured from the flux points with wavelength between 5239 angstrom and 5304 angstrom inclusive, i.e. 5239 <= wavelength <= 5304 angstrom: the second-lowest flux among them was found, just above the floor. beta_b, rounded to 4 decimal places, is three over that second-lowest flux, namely 0.0341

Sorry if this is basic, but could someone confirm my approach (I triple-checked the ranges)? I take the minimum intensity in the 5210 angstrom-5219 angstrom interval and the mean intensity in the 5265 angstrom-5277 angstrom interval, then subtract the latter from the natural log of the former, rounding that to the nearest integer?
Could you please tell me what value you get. -85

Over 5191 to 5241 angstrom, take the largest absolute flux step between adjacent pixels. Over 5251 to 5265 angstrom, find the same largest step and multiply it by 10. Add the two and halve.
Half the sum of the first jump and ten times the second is 9.6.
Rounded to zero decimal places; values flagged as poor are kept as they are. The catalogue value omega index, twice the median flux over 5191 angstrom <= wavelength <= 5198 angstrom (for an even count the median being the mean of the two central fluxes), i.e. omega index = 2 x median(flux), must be 183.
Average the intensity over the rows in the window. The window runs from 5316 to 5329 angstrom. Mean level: 103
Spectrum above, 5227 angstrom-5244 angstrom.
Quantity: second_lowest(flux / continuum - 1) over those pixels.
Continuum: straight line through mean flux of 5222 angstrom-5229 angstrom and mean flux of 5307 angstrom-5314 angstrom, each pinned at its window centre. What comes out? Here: -0.059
